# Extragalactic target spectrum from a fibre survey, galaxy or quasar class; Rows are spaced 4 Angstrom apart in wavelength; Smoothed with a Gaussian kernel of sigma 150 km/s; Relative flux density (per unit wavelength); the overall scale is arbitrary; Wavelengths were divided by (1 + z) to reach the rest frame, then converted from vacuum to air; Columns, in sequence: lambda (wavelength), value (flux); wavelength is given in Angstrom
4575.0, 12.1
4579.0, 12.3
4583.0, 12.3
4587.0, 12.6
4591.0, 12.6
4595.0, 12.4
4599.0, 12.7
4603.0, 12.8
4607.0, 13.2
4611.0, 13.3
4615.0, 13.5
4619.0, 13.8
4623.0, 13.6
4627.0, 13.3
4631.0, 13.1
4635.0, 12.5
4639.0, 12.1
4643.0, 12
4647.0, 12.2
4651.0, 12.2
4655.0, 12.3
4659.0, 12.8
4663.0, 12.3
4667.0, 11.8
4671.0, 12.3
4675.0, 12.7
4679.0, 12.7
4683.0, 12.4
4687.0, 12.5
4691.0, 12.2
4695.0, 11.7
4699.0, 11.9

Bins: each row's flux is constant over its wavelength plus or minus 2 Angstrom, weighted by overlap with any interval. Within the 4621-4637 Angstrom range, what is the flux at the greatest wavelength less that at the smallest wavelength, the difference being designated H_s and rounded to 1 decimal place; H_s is -1.1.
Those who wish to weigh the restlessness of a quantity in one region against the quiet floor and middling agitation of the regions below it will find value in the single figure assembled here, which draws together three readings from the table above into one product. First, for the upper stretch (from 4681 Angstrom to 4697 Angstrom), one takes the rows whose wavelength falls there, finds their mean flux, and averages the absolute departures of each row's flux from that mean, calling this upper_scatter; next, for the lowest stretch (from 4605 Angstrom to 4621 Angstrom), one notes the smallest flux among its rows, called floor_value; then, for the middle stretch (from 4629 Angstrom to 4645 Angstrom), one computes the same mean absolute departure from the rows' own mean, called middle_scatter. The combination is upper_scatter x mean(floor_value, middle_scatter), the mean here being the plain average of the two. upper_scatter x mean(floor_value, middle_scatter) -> 1.7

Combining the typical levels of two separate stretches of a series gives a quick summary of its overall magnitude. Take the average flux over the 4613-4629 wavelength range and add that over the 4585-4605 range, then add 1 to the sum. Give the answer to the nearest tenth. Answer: 27.2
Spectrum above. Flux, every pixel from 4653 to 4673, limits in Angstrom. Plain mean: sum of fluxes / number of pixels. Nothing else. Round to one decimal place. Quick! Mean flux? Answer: 12.3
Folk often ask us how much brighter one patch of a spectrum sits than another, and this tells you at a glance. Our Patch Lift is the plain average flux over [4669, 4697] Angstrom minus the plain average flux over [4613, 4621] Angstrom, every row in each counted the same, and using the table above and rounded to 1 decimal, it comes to -1.3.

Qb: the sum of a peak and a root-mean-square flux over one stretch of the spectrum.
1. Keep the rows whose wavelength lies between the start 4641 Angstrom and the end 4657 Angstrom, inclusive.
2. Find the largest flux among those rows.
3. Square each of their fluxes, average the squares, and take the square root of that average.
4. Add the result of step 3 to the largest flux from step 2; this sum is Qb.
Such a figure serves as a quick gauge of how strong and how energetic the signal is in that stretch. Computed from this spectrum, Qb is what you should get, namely 24.5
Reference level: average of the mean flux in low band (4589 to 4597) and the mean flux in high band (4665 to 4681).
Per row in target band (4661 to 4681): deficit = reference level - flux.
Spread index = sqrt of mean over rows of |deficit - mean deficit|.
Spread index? 0.52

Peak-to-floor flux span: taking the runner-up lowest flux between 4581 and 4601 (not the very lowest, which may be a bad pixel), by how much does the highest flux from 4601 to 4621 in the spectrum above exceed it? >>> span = 1.4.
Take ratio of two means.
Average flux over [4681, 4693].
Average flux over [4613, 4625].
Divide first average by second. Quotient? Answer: 0.907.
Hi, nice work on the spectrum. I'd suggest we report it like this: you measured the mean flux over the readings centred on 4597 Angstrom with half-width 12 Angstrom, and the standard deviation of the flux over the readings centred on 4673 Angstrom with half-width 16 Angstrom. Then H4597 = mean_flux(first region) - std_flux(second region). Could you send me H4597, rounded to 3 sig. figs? 12.4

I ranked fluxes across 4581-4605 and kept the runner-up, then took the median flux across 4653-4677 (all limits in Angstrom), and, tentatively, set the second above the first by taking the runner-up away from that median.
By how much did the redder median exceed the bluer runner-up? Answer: -0.4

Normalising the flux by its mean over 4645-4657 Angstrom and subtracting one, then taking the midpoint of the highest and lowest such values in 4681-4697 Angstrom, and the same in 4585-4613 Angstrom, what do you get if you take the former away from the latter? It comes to 0.061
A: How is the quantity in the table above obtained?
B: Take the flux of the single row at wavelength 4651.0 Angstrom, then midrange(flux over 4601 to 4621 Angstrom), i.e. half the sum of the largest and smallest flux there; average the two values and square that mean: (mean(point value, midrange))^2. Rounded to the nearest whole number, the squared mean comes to 163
